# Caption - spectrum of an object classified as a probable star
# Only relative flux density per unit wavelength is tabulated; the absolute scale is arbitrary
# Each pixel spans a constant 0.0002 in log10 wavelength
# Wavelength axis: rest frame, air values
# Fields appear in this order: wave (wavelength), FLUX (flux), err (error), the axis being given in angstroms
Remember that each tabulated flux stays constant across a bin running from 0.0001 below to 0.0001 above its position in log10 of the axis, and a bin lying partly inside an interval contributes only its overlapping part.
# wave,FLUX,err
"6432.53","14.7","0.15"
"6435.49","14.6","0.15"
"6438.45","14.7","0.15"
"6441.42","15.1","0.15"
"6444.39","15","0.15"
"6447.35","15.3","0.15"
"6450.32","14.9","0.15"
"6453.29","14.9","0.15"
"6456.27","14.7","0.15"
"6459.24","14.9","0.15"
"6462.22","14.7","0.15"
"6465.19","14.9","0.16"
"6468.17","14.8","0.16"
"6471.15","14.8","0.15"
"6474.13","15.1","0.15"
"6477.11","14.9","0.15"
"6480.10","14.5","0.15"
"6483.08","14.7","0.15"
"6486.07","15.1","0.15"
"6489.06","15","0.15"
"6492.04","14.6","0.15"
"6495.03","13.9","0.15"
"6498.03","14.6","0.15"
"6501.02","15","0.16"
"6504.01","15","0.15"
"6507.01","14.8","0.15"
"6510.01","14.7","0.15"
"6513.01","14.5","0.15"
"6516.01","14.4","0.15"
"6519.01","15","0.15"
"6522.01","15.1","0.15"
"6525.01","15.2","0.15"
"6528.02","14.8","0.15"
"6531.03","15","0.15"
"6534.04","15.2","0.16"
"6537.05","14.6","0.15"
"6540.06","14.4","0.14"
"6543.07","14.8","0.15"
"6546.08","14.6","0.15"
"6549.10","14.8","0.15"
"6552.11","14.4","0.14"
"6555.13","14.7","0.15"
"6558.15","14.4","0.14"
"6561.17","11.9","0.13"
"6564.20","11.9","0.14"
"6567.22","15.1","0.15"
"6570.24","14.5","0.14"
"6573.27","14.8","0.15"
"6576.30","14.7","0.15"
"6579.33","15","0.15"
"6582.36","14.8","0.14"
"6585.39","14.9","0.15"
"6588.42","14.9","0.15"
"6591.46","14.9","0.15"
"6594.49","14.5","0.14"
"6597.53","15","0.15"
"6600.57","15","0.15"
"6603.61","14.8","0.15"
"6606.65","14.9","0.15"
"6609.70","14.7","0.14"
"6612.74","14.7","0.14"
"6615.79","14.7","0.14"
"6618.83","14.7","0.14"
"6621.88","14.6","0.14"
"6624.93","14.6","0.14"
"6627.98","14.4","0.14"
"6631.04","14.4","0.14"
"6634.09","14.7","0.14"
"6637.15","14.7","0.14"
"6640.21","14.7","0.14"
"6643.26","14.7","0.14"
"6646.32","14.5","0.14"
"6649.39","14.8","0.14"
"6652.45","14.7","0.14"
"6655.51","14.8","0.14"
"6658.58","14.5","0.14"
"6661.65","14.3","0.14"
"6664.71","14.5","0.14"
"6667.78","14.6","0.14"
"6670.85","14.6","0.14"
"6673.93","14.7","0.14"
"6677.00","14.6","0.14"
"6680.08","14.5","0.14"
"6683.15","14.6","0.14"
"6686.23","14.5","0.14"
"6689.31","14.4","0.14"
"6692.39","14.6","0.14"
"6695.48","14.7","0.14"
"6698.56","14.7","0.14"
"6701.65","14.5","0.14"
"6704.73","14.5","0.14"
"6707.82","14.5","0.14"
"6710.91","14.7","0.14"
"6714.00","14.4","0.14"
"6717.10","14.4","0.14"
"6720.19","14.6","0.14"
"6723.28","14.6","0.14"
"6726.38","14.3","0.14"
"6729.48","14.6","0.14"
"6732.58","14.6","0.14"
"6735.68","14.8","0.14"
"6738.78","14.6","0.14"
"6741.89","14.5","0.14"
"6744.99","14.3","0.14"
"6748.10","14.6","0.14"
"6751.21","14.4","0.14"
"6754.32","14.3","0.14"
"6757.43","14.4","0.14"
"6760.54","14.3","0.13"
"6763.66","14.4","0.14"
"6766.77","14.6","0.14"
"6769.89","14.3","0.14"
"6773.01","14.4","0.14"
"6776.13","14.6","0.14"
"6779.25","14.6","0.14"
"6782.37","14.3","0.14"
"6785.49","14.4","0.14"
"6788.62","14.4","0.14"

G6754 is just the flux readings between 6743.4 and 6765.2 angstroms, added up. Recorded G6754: 100.7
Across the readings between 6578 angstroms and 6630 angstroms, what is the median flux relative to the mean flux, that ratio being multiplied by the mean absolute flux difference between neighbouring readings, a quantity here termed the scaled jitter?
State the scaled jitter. 0.13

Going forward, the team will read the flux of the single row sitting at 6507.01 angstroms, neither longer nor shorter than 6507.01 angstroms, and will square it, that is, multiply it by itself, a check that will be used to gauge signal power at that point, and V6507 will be 219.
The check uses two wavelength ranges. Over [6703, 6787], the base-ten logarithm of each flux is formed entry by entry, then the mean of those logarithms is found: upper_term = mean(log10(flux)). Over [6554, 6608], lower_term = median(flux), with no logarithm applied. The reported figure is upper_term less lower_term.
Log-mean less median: -13.64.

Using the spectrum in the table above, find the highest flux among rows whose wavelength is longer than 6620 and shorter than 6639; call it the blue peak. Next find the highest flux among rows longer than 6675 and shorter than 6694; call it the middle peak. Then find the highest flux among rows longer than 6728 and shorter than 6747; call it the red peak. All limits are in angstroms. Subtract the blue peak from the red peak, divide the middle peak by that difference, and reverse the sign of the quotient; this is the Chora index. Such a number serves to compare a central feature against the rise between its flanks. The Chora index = -146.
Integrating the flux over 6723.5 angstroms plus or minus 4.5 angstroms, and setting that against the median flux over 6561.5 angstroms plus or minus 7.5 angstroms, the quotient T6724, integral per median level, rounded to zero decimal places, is 9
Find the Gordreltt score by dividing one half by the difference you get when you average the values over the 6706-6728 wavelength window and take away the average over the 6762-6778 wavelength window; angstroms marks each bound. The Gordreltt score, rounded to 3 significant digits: 12.5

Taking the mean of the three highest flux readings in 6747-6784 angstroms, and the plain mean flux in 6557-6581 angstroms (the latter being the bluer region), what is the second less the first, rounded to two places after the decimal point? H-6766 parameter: -0.56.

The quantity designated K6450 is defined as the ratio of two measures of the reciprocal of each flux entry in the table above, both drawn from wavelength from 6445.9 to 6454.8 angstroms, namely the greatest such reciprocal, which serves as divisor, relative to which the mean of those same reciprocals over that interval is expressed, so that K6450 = 0.991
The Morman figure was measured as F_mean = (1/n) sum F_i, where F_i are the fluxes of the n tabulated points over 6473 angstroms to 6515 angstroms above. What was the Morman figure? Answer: 14.7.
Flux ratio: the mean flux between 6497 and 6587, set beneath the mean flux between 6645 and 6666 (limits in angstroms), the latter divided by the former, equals 1.000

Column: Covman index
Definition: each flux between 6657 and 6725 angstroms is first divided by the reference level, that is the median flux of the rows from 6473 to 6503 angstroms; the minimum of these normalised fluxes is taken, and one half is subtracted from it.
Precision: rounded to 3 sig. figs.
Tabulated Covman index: 0.466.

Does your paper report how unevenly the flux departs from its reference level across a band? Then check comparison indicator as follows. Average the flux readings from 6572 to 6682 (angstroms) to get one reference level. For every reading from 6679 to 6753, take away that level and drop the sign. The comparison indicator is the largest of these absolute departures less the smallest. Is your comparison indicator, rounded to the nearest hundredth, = 0.38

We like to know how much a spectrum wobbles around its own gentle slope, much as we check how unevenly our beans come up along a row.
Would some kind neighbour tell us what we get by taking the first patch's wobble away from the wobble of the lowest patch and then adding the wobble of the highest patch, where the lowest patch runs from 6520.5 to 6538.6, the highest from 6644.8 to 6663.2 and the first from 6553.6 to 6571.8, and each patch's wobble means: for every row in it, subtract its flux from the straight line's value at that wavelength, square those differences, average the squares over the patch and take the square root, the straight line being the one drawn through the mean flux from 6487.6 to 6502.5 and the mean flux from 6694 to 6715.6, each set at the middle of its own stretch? -1.0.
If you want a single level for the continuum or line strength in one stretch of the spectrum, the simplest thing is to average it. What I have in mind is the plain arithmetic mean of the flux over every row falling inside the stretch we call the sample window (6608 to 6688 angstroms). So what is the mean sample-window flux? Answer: 14.61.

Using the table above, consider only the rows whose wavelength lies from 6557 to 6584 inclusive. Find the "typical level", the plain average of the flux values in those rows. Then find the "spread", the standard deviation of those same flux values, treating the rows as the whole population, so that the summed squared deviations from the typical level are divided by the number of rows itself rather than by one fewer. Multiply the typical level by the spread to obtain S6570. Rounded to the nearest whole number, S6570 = 17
